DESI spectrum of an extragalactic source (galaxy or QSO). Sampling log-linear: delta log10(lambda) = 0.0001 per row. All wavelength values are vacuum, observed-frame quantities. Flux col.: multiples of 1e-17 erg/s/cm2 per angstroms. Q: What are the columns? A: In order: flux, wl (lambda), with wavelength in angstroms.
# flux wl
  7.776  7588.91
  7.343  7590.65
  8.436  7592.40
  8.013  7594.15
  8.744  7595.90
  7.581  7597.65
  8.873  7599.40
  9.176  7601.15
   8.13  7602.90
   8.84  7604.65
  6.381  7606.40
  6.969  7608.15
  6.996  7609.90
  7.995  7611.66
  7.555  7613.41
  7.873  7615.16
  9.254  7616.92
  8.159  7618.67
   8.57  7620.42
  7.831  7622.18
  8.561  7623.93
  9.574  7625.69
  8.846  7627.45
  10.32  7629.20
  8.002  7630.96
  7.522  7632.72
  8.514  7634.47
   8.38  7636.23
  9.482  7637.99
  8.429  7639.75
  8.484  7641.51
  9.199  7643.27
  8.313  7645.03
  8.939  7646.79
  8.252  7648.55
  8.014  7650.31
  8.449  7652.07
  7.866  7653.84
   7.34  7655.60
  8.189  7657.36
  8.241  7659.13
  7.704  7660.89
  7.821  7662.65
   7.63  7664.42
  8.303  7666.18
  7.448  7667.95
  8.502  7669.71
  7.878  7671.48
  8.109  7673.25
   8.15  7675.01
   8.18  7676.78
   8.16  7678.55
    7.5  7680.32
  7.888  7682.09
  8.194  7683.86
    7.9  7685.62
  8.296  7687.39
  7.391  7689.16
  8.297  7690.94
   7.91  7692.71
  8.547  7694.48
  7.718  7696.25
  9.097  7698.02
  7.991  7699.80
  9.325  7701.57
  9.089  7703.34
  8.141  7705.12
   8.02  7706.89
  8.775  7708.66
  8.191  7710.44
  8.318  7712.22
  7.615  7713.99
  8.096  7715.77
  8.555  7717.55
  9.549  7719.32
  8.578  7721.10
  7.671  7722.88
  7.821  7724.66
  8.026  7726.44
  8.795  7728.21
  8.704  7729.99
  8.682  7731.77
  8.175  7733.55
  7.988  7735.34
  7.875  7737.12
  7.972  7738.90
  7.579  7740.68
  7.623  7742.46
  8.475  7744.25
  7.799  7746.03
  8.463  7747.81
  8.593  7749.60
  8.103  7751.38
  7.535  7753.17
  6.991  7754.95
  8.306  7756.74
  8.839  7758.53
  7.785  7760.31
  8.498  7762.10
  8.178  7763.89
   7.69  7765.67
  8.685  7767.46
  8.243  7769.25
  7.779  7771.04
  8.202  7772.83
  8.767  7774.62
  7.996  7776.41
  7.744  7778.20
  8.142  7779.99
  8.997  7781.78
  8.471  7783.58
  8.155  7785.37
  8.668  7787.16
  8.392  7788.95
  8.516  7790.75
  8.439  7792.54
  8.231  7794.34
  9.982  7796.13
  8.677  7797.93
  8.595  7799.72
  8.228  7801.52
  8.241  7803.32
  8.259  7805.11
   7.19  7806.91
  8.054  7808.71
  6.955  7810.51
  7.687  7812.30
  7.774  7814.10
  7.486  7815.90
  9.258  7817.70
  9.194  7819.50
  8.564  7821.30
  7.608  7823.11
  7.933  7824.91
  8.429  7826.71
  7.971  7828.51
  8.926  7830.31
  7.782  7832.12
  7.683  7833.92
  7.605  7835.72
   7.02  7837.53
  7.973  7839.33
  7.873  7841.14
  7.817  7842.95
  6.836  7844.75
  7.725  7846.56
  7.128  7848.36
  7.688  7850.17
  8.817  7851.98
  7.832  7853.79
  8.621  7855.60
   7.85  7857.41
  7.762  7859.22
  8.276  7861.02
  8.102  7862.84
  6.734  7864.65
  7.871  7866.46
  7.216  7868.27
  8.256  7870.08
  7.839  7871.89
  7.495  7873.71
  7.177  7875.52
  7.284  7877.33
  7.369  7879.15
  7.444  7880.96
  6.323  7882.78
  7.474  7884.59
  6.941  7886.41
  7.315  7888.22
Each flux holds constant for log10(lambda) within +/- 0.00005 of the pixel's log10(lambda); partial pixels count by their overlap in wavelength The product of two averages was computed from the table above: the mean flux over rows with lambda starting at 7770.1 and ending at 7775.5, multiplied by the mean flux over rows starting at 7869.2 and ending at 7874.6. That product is 65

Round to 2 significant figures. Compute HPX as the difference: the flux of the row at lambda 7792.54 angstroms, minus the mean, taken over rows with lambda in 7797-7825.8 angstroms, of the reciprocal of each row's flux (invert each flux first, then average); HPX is 8.3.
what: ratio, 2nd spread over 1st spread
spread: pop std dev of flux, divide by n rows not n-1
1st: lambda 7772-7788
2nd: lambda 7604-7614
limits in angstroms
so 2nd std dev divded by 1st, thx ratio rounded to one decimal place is 2.1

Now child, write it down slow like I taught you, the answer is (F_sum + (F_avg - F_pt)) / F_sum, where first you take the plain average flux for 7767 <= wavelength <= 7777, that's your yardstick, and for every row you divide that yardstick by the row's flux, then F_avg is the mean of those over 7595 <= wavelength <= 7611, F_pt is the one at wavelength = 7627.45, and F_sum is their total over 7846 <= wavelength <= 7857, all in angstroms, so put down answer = 1.02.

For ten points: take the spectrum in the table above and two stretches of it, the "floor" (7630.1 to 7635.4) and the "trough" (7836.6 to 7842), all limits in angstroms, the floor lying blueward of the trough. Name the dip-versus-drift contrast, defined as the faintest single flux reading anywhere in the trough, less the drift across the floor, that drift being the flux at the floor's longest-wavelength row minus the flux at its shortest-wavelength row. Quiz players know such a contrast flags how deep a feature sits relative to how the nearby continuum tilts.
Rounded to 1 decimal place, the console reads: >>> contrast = 6.5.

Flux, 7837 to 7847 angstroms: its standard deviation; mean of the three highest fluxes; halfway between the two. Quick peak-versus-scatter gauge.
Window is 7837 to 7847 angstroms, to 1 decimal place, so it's 4.2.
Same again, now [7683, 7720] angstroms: 4.9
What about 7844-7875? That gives 4.6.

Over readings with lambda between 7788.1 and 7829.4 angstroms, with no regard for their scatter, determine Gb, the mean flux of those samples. 8.25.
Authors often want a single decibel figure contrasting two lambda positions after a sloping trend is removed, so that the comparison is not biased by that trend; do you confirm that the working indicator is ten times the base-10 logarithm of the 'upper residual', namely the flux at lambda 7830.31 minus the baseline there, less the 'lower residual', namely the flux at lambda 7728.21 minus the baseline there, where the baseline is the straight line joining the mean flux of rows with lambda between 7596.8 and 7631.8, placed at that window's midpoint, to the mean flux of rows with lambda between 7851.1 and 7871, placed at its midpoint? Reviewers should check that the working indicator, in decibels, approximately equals -5.7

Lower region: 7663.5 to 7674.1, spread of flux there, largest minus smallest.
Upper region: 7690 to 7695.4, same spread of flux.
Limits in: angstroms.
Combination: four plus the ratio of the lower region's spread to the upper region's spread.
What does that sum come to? 5.7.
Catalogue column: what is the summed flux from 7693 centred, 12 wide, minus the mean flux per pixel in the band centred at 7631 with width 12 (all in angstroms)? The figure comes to 48.5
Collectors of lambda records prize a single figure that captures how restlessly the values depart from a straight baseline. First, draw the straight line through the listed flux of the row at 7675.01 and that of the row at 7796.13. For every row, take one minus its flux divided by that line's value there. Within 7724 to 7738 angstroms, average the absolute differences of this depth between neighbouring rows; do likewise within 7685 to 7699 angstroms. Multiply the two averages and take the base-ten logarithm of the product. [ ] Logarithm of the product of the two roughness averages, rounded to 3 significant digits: -2.54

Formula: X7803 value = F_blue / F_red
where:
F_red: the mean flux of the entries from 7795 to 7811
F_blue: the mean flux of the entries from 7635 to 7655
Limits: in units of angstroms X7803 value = 1.03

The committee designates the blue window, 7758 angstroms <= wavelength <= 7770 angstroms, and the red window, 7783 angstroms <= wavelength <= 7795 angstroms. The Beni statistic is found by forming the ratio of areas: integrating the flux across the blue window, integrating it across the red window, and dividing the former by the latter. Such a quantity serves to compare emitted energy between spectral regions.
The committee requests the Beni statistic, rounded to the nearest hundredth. 0.98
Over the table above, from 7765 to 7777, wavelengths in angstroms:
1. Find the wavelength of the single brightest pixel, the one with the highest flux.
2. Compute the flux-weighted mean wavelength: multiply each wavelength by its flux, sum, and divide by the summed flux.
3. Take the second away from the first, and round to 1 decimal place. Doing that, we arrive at 3.5 angstroms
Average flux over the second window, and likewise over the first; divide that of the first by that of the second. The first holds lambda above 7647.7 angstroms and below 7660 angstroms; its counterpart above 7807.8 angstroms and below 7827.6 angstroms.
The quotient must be 1.00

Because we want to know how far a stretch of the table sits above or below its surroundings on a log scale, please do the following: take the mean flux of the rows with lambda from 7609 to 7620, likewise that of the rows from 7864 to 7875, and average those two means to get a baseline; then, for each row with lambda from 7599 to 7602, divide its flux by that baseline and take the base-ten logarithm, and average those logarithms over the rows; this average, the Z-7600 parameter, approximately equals 0.065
